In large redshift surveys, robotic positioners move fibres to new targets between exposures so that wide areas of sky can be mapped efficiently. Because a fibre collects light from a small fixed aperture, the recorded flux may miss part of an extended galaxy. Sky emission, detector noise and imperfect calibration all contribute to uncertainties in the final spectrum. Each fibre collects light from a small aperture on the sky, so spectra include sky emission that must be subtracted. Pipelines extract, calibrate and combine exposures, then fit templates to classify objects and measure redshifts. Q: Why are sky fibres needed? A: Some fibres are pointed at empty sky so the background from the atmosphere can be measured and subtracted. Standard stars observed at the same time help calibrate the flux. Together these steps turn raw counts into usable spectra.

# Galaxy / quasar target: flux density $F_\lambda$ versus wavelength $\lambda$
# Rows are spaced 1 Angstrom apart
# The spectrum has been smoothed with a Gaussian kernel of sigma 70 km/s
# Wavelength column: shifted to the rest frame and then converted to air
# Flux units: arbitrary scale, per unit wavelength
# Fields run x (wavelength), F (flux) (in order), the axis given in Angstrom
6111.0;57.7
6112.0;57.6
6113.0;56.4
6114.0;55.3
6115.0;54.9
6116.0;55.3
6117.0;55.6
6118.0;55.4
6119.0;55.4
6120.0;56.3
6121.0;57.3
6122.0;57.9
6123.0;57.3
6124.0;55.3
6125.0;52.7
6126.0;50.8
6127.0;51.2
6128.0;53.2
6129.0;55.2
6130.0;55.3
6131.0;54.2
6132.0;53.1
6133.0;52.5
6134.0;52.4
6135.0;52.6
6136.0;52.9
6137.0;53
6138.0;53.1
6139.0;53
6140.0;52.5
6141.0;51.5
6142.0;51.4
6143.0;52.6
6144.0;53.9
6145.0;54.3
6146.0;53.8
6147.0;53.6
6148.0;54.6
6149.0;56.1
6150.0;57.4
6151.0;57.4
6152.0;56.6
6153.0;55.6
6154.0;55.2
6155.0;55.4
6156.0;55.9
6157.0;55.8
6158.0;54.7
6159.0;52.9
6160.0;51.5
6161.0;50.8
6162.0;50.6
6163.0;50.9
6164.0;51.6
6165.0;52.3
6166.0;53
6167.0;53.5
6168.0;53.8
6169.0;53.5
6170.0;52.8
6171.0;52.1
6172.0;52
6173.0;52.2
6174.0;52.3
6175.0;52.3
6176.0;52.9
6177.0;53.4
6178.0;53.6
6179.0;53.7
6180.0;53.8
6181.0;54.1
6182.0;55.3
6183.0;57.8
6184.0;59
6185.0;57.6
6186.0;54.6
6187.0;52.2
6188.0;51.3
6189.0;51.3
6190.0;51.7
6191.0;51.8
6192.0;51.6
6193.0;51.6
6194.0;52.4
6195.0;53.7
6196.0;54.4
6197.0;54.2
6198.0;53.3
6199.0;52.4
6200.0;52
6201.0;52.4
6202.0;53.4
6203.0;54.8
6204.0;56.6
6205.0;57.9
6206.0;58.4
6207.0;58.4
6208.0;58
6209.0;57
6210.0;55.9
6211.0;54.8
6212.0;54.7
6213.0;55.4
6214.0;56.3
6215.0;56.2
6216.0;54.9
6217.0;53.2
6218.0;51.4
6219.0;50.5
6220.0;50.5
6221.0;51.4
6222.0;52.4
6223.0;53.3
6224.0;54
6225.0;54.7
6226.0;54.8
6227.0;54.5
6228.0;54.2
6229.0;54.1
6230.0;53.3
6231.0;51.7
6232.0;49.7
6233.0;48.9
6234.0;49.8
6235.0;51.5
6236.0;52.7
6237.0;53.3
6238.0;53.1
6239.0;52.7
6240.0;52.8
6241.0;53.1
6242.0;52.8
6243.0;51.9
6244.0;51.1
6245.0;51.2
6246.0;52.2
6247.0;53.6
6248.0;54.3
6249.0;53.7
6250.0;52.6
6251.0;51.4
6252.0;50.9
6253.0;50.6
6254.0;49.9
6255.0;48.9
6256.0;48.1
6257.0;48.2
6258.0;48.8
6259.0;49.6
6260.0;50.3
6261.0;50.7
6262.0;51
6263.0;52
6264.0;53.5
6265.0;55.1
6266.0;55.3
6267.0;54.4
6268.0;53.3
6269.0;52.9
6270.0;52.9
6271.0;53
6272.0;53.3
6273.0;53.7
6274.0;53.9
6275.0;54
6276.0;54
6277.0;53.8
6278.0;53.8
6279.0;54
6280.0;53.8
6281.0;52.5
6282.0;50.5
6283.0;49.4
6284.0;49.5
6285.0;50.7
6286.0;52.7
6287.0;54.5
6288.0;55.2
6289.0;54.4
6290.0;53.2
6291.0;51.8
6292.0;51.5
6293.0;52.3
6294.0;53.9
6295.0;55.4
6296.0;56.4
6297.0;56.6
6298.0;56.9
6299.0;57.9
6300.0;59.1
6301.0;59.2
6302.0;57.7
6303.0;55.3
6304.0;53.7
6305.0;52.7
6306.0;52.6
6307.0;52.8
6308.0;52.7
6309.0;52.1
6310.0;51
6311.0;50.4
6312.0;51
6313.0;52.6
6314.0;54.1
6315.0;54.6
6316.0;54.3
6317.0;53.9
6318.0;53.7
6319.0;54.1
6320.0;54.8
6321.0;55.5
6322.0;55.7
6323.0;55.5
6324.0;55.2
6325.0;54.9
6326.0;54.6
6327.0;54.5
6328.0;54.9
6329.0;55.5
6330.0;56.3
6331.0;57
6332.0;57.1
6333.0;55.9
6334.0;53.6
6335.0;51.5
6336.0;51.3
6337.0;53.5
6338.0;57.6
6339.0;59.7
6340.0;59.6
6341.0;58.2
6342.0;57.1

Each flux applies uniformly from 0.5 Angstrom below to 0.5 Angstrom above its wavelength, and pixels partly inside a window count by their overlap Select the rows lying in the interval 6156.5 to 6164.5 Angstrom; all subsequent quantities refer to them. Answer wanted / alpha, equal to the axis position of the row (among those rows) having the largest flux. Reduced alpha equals 6157.0 Angstrom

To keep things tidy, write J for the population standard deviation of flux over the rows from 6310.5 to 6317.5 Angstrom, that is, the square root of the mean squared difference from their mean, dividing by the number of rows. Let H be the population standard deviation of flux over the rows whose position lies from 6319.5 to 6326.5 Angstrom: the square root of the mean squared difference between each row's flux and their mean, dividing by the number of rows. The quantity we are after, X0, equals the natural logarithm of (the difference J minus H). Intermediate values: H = 0.4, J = 1.6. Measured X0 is 0.2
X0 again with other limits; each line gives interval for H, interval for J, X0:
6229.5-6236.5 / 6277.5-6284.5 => -0.9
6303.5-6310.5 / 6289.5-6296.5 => 0.0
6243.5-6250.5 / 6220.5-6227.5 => -3.4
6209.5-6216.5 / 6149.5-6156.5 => -1.5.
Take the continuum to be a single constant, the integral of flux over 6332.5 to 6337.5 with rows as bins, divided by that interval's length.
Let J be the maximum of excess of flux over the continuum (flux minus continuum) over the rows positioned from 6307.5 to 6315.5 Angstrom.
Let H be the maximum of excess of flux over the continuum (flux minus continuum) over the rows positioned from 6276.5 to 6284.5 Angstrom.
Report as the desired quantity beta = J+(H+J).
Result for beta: 3.7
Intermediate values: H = 0.8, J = 1.44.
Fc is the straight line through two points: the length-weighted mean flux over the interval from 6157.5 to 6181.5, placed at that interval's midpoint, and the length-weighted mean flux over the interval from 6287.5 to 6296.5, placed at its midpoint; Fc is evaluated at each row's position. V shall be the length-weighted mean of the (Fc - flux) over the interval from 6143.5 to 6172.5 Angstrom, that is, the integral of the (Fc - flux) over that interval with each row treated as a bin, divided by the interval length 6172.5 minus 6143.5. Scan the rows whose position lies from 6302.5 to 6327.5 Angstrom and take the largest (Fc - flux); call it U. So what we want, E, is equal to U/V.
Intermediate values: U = 3.6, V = -1.3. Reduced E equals -3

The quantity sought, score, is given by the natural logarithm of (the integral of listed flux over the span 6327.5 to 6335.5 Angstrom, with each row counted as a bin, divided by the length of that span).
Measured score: 4.01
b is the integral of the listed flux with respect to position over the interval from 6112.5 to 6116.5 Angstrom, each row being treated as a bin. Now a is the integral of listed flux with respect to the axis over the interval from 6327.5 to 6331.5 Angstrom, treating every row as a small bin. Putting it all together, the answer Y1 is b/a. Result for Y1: 0.99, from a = 224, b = 222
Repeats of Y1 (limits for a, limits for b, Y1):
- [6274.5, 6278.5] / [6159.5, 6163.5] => 0.95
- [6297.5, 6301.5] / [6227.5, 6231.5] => 0.92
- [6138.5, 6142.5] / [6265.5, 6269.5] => 1.04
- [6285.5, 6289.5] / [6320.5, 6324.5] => 1.02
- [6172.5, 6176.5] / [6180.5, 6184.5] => 1.08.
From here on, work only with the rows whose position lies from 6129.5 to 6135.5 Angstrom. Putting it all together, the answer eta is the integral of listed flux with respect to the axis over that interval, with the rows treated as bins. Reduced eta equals 320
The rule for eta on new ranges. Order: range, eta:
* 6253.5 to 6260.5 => 344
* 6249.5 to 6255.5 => 304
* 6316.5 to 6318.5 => 108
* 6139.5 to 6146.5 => 370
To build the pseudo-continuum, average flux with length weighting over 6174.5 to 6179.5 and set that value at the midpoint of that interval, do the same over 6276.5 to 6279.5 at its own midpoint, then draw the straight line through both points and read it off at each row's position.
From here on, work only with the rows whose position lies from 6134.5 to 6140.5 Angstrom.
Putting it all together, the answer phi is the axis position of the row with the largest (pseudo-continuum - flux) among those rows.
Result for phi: 6140.0 Angstrom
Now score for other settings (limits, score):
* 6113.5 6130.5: 4.01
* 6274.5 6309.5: 3.99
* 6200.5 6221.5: 4.00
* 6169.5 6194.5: 3.98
